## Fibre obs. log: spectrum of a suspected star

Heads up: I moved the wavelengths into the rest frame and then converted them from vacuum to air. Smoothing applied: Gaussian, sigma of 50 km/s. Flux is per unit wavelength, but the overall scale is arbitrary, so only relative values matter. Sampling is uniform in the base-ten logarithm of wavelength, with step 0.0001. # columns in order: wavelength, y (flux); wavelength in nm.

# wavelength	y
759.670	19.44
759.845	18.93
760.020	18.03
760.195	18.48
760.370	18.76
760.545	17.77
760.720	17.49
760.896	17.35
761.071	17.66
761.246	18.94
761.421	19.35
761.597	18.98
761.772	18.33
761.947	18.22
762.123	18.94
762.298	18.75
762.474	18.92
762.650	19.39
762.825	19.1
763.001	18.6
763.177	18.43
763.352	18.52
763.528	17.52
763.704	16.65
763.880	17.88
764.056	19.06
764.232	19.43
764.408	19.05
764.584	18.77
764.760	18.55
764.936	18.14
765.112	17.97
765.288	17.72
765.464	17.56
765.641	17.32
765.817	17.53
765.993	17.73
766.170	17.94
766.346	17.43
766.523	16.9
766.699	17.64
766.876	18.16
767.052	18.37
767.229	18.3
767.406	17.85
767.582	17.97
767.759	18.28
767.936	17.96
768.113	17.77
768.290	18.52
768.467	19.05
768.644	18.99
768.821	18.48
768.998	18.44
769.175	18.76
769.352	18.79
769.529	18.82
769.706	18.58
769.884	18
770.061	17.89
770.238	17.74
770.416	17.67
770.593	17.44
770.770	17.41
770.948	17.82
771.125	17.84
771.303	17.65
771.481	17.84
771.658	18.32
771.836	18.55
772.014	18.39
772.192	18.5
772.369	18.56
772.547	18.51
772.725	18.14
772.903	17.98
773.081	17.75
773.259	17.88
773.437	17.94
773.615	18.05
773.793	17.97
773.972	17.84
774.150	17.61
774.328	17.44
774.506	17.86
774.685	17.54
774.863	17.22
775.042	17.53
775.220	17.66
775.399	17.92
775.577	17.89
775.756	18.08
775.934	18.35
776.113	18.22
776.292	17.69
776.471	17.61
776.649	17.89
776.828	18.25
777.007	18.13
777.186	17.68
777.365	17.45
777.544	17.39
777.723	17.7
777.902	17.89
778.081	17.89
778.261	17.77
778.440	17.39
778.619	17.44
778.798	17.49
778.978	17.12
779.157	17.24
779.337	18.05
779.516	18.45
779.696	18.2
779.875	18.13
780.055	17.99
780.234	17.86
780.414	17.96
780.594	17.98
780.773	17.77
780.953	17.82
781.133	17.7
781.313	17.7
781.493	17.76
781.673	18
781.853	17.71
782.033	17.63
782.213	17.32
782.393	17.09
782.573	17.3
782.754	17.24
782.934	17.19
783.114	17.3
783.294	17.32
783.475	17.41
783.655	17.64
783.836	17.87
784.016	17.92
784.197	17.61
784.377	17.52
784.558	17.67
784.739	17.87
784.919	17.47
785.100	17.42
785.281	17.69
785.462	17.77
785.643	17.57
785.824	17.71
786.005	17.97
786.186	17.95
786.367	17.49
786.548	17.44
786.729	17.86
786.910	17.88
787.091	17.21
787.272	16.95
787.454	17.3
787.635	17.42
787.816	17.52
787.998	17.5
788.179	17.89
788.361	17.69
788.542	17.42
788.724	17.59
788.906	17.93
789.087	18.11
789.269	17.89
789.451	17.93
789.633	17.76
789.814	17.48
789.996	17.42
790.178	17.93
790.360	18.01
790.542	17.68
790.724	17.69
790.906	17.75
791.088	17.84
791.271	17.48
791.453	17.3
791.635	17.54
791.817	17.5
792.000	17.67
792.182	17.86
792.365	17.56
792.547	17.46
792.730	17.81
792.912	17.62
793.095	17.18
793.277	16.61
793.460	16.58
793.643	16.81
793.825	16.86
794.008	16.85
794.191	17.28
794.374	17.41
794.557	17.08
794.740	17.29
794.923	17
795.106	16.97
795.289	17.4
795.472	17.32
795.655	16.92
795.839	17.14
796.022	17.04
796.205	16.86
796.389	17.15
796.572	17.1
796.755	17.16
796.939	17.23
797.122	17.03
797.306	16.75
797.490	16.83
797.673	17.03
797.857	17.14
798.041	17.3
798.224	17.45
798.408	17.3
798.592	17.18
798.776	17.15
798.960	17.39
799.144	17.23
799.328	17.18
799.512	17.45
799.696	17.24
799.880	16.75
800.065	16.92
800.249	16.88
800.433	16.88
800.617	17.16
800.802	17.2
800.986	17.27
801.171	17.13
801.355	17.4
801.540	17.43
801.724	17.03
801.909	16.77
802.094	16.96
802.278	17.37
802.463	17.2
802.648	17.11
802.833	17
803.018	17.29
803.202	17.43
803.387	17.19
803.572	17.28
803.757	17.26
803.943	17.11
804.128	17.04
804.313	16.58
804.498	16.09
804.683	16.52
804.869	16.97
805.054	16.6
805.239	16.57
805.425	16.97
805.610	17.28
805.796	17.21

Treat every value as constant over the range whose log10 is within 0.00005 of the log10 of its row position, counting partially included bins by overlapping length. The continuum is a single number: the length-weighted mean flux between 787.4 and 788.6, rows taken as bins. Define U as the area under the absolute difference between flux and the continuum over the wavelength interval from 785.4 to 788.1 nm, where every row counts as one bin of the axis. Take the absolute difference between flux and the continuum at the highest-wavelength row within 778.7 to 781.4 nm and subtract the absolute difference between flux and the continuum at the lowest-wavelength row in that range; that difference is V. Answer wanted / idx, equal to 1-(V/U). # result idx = 0.87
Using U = 0.62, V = 0.08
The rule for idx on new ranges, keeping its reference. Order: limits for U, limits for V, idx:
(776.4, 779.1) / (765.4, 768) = 0.43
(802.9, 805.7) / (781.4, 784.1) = 0.91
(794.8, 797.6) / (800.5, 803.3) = 1.20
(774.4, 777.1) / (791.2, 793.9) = 0.34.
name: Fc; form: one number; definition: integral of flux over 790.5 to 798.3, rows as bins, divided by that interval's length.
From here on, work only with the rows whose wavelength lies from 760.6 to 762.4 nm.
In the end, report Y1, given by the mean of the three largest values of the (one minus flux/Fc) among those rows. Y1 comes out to -0.015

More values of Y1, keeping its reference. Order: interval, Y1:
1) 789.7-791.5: -0.009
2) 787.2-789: 0.001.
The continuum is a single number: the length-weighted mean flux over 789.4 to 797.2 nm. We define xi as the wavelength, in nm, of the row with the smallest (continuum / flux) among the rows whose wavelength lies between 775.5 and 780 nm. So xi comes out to 779.516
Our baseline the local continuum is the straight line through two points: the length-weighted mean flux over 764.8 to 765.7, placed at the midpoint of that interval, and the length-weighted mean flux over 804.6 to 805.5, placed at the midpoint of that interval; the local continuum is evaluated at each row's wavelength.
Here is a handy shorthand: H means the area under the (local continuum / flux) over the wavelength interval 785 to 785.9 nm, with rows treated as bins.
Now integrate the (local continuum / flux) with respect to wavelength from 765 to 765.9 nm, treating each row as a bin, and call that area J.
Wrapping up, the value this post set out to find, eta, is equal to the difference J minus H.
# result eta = 0.029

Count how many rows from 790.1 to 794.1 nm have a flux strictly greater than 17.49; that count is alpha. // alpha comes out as 13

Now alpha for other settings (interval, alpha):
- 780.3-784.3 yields 14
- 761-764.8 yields 21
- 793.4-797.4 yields 0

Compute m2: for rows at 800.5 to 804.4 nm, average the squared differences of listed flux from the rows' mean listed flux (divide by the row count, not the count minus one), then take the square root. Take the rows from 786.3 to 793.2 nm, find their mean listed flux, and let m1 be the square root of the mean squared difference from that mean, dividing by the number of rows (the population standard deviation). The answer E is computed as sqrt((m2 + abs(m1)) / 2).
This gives 0.480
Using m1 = 0.25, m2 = 0.21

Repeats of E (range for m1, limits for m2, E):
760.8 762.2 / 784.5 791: 0.674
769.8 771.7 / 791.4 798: 0.528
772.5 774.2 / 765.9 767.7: 0.568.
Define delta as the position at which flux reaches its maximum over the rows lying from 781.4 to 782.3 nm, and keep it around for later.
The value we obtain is 781.673 nm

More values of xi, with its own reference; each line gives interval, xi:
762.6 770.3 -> 764.232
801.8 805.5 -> 803.202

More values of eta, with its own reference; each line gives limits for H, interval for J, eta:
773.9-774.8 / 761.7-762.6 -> -0.034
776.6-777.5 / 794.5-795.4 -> 0.011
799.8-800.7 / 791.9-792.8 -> -0.028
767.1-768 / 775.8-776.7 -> -0.004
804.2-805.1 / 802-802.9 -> -0.028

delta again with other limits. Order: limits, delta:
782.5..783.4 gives 783.294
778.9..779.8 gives 779.516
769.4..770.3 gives 769.529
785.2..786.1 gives 786.005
